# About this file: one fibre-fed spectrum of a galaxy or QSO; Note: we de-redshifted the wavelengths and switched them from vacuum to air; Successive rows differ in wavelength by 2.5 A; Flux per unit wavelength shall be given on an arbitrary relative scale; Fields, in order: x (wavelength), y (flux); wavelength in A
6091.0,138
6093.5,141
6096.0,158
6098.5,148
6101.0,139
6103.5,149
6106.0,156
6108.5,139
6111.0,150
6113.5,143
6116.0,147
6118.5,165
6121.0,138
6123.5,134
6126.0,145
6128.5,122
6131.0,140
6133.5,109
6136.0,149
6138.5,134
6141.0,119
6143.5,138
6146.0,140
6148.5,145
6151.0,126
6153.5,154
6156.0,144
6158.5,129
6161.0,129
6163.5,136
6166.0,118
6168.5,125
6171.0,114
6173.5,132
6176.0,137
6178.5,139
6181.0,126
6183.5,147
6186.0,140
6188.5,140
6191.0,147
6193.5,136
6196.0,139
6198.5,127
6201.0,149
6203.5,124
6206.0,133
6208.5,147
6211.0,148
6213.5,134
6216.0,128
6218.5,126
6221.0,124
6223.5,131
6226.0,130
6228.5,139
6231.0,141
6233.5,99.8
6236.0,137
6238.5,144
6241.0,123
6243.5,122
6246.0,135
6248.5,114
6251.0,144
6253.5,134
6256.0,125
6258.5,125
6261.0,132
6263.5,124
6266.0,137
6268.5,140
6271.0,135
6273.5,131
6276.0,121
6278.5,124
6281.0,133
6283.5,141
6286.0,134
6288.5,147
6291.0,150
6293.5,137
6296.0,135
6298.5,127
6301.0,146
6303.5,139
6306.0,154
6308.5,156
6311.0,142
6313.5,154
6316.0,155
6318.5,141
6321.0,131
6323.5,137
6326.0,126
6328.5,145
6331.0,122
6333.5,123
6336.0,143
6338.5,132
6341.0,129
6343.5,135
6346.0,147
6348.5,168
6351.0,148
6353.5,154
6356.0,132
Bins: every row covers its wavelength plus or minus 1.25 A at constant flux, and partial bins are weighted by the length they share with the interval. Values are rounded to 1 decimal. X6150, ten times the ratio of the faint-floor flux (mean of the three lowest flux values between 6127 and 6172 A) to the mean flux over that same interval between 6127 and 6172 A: 8.6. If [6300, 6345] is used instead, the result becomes 8.9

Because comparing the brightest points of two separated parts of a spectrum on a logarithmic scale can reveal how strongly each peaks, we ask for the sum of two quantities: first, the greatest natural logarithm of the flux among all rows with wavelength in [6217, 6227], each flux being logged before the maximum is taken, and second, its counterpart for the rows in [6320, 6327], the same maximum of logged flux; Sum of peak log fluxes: 9.8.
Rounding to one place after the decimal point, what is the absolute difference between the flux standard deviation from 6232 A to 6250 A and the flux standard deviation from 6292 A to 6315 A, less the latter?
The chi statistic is -4.8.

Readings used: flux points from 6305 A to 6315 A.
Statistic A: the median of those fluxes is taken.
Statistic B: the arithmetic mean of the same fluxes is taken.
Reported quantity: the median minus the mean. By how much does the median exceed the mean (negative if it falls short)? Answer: 2.5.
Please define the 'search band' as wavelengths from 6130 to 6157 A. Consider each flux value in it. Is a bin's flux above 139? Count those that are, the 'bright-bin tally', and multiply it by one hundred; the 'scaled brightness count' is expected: 600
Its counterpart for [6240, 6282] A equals 200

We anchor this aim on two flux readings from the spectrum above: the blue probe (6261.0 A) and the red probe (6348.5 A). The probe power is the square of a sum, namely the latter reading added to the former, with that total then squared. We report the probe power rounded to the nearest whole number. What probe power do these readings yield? 90000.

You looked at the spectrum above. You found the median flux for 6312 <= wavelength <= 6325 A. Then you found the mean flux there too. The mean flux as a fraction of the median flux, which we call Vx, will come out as 1.02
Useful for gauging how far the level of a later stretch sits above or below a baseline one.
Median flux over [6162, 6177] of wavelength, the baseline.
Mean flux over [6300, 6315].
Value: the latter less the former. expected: 20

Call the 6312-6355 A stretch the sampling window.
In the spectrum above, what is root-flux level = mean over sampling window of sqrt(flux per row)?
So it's 11.8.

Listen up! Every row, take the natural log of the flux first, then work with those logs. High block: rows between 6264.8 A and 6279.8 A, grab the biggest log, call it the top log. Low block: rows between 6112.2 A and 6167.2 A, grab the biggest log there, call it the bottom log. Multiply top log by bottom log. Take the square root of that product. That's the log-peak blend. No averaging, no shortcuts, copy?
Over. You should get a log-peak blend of 5.023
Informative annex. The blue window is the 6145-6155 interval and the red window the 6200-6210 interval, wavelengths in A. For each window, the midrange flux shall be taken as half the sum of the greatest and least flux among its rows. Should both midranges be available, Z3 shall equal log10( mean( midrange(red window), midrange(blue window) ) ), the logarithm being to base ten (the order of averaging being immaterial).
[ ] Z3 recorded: 2.14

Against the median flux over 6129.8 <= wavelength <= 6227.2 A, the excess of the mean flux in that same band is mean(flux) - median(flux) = 0.2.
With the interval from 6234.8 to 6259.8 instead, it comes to 0.8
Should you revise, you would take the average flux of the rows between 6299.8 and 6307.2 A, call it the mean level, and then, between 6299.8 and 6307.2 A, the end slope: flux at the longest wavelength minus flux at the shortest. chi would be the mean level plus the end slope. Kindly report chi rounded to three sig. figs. 154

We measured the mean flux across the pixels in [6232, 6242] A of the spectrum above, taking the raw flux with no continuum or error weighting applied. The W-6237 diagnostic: 126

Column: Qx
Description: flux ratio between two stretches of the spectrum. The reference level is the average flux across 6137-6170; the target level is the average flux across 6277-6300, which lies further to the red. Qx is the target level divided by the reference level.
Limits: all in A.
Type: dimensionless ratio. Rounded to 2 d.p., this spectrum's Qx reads 1.02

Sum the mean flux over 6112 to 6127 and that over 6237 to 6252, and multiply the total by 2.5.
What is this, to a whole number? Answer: 689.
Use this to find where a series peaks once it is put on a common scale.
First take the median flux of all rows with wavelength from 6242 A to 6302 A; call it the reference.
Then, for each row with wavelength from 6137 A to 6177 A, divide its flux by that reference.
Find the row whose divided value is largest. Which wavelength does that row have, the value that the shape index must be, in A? 6153.5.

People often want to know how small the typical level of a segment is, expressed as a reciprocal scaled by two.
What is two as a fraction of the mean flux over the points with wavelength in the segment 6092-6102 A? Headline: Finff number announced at 0.0137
